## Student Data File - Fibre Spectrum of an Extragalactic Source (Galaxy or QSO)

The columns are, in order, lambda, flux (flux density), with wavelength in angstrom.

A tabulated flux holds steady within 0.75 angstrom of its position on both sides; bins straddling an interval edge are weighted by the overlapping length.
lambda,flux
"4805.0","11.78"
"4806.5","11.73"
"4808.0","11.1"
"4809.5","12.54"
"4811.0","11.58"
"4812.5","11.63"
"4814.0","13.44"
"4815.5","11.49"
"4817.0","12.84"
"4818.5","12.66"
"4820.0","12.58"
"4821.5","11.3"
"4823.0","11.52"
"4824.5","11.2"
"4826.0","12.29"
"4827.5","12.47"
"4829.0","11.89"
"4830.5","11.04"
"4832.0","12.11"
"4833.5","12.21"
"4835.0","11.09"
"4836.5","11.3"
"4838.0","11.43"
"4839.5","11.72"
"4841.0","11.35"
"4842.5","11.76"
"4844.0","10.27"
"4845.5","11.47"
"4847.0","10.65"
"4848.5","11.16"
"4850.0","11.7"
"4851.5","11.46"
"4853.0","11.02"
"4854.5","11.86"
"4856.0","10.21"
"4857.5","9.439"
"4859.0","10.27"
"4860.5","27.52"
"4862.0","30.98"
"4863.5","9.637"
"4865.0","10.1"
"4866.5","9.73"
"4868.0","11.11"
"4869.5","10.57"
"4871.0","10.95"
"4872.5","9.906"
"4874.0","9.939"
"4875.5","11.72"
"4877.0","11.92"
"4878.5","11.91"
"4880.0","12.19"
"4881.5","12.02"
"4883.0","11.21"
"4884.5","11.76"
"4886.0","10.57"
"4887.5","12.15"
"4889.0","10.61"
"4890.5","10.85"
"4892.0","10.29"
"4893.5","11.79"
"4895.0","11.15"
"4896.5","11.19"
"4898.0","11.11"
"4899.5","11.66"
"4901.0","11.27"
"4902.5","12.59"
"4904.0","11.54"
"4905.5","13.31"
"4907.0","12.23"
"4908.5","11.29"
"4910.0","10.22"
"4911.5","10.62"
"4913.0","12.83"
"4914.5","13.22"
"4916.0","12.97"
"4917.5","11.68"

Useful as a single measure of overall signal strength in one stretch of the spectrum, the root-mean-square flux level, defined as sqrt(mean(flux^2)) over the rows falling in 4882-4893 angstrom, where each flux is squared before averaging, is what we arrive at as 11.08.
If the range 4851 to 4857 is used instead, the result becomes 11.15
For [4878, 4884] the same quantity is 11.84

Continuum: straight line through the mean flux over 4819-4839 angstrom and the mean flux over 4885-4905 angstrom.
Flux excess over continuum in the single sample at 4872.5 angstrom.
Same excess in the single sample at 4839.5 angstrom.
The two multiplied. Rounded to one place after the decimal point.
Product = -0.1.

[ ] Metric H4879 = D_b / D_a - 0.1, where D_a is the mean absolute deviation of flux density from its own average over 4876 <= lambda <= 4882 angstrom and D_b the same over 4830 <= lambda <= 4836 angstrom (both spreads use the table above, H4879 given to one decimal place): 5.7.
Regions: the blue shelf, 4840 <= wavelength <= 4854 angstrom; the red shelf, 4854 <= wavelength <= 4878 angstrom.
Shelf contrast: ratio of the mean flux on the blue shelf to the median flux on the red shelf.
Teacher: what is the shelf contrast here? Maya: 1.08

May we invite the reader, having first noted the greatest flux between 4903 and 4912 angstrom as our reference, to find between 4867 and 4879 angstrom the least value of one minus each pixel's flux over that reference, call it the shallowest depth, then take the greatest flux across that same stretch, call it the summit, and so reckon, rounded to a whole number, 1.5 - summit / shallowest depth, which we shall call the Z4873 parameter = -113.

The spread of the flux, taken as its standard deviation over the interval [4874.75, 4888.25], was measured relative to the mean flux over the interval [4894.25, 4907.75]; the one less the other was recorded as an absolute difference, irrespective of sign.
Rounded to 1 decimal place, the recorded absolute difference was 11.3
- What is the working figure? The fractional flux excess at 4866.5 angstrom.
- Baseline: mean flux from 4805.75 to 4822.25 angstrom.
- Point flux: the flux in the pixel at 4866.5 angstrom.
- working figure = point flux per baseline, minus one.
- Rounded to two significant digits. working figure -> -0.19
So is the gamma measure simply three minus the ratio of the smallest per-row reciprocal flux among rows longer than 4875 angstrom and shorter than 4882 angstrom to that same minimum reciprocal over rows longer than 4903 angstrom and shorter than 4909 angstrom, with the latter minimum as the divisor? 1.91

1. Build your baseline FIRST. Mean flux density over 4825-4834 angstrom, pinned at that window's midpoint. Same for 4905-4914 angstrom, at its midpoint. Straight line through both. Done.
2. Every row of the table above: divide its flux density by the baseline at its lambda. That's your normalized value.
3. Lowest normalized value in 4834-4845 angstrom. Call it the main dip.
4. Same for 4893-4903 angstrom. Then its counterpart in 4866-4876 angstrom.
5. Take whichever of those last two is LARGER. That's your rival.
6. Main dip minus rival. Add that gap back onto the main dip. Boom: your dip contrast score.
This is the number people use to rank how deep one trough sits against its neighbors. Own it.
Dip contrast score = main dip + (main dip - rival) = 0.78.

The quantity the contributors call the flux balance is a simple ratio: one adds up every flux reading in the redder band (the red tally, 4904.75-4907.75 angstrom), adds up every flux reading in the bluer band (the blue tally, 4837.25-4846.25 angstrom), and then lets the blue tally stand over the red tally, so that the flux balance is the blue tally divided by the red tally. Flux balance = 2.66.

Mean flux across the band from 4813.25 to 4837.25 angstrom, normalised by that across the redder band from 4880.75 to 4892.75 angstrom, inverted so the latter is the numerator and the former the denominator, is 0.93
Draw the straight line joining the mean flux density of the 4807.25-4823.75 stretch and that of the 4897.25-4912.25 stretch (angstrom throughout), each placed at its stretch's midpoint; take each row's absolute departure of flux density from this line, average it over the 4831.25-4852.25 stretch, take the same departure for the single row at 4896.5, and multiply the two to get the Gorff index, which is 0.25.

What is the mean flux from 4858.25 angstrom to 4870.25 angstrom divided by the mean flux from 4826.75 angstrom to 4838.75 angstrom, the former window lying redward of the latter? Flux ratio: 1.28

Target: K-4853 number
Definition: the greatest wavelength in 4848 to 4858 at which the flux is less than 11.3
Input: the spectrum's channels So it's 4857.5 angstrom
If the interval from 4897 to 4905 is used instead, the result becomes 4901.0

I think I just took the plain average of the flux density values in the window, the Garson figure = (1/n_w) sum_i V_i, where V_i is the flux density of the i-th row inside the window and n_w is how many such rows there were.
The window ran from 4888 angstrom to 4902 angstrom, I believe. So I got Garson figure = 11.1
